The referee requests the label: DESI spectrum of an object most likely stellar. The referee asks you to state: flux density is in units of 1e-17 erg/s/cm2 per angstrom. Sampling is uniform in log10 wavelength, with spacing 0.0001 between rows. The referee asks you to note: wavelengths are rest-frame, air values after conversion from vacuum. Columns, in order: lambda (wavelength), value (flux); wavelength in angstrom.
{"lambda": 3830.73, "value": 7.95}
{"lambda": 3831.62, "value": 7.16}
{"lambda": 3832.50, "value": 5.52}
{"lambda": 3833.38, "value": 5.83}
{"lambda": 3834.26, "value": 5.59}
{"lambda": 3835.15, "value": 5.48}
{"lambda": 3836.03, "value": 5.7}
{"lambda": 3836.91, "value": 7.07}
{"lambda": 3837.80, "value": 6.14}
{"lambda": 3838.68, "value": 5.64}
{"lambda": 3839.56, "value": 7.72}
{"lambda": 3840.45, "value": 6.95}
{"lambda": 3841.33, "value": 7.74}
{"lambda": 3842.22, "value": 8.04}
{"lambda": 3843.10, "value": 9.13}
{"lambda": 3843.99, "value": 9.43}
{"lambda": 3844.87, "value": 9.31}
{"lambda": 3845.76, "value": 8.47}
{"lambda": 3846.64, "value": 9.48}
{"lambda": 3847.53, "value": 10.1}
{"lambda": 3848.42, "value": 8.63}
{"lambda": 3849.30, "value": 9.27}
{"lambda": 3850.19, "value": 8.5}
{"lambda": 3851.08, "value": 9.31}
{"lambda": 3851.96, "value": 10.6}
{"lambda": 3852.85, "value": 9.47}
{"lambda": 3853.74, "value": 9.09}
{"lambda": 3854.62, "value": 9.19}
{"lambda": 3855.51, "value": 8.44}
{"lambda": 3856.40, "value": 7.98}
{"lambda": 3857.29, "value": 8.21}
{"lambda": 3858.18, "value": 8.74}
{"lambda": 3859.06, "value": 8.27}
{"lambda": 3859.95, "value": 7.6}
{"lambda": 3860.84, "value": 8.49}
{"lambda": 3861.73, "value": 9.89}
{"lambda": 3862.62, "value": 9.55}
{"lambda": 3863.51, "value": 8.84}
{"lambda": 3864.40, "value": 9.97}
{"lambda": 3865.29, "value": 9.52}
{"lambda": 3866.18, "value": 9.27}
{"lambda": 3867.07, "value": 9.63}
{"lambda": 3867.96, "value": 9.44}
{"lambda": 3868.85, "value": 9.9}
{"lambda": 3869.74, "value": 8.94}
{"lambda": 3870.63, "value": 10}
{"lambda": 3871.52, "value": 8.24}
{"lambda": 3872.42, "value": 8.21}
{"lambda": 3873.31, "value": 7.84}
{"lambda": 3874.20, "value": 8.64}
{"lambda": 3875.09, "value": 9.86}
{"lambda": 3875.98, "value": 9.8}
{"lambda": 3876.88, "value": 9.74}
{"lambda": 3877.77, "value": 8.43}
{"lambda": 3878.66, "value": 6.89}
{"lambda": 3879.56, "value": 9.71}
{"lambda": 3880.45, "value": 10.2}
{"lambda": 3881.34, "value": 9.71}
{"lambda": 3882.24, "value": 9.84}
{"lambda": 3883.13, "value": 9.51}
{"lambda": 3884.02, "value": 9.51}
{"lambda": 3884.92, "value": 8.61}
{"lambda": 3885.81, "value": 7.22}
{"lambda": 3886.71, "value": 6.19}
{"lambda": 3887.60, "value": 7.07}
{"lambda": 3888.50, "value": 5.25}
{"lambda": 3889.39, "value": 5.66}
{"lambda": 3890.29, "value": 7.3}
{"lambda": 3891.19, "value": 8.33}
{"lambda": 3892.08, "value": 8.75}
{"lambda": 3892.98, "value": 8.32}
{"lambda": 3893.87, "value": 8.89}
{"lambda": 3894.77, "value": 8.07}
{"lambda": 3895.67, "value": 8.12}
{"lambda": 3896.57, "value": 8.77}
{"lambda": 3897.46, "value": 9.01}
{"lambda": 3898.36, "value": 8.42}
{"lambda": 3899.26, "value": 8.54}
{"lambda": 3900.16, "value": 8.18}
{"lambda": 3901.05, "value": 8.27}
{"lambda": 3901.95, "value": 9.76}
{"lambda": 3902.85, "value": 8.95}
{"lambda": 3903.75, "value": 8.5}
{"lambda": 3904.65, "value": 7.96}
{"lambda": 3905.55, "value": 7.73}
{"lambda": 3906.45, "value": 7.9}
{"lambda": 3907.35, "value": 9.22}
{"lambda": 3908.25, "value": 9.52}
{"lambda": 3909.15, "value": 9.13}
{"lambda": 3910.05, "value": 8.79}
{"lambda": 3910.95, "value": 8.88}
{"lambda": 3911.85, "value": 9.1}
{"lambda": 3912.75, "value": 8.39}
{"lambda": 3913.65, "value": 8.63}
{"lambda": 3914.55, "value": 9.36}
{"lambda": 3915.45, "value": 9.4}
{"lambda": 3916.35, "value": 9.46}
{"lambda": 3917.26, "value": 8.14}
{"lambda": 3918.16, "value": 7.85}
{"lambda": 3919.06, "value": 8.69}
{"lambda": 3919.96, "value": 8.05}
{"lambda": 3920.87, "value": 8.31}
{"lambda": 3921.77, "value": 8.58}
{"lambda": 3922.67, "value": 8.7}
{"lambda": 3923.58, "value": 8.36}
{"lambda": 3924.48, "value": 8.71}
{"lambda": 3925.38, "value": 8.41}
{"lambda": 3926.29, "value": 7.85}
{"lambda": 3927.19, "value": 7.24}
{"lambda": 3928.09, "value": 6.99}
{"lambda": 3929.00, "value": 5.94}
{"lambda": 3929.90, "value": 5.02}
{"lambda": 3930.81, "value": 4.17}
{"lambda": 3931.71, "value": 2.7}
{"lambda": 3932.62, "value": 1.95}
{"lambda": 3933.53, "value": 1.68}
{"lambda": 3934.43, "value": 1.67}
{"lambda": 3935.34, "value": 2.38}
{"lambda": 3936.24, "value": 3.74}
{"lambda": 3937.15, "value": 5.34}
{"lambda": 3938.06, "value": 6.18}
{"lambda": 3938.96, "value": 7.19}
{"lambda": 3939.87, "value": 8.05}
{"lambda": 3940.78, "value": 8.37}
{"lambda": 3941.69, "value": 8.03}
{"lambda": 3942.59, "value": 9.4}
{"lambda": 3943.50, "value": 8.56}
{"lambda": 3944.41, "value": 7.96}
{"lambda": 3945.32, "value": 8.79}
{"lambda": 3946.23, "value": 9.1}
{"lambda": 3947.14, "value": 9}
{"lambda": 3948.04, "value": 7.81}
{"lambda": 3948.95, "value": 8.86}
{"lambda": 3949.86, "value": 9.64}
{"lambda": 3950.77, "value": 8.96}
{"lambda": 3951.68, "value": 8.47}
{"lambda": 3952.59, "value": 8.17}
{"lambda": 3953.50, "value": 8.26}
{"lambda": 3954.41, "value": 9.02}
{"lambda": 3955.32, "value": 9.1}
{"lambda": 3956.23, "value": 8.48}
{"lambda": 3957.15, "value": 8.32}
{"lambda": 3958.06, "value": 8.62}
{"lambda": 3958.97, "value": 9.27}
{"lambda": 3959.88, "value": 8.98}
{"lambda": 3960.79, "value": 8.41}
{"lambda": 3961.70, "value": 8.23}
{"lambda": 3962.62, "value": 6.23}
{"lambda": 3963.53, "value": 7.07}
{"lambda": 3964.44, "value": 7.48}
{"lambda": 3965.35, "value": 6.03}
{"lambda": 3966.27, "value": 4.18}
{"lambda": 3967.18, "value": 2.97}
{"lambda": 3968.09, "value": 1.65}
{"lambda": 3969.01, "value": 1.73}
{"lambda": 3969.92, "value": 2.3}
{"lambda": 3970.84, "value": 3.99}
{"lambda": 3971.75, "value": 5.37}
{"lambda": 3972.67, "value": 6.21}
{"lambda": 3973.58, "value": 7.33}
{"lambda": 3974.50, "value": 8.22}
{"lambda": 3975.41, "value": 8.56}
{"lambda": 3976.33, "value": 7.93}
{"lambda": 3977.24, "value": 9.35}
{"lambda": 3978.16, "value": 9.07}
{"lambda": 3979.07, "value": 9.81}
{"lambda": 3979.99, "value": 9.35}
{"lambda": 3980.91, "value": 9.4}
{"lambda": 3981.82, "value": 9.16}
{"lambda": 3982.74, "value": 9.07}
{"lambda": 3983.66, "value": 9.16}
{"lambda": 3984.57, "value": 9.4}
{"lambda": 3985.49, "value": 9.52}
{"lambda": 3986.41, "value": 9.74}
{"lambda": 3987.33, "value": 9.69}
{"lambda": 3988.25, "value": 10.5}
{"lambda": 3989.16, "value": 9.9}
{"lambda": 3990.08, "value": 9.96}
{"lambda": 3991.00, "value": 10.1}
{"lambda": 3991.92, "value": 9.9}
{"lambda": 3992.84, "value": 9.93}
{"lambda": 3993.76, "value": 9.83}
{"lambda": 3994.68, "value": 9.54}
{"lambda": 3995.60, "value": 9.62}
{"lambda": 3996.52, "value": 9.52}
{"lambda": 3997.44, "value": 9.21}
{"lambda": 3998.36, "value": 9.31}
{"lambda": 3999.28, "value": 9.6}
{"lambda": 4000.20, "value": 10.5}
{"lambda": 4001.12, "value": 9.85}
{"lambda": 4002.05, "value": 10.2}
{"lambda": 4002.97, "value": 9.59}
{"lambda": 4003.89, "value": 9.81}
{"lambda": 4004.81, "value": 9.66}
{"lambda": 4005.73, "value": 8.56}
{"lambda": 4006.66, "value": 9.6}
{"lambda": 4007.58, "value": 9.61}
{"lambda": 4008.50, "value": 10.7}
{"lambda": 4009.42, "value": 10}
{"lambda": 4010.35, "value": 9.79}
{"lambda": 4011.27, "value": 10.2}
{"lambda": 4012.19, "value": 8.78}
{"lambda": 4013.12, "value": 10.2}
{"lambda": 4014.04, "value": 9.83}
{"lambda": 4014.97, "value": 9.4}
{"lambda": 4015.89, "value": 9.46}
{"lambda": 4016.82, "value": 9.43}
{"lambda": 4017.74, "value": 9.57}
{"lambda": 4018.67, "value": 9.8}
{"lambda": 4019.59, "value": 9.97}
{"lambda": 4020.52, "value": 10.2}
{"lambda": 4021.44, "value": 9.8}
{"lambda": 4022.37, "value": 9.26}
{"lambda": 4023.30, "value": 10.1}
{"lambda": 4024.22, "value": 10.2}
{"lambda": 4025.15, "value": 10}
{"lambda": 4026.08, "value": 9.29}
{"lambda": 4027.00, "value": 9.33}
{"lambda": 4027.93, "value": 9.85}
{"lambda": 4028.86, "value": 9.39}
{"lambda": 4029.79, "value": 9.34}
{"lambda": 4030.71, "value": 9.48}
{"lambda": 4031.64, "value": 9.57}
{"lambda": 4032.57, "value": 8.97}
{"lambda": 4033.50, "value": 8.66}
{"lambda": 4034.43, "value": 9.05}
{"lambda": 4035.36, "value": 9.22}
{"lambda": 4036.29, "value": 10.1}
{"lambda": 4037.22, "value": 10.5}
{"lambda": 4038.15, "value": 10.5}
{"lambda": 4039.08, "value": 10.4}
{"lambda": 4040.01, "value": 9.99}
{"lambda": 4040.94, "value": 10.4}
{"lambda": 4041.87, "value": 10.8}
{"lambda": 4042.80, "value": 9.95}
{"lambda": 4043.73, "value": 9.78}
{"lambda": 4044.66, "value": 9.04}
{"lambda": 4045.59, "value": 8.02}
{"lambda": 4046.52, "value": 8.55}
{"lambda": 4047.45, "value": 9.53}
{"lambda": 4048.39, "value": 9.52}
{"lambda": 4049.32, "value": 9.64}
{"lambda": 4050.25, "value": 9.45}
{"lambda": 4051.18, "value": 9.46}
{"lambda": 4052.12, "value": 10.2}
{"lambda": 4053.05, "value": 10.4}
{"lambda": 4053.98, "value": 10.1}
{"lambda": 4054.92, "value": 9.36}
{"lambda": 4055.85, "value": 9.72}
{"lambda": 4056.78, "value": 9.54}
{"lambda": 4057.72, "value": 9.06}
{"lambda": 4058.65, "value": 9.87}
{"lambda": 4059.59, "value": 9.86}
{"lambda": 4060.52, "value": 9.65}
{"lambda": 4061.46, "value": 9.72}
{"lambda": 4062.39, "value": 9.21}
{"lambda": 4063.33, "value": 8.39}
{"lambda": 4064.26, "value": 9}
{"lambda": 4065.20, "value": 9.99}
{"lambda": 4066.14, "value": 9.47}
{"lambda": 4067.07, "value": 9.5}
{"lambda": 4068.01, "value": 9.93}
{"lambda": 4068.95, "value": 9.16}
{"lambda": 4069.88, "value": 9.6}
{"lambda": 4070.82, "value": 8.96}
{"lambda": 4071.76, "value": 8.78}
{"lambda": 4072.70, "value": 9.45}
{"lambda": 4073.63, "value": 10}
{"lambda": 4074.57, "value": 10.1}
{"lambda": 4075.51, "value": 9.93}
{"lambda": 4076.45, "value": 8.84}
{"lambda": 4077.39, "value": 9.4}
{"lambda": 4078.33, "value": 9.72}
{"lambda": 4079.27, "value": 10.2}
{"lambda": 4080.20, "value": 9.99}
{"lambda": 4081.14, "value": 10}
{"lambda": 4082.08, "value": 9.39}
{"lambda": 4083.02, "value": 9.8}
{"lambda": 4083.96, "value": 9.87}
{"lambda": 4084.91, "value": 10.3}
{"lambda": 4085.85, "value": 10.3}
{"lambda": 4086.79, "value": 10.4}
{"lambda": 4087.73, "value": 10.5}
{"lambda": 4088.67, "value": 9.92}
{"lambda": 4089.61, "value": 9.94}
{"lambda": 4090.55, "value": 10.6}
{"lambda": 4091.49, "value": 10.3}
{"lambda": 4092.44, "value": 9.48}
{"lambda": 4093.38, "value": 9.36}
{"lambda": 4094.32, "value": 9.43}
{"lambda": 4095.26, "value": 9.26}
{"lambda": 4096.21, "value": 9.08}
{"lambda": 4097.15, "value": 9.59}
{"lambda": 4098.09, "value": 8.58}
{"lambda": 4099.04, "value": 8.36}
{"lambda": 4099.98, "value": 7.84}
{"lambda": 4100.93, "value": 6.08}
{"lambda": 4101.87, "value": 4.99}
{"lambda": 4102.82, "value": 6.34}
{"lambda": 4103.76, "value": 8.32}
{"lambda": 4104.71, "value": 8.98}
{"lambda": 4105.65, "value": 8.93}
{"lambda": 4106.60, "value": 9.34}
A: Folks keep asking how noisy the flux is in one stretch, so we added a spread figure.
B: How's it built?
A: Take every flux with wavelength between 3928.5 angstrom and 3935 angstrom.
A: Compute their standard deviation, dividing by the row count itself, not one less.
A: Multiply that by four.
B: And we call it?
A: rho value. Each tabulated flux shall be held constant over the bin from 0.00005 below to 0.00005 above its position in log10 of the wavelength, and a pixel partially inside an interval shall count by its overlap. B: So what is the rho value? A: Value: 6.4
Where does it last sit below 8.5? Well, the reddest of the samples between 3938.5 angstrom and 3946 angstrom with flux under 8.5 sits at 3944.41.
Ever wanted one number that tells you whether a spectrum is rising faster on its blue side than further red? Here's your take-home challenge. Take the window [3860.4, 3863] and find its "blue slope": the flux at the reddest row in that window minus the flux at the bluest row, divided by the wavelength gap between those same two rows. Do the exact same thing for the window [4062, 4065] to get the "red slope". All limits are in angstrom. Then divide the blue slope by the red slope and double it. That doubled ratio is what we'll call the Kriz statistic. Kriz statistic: -10.6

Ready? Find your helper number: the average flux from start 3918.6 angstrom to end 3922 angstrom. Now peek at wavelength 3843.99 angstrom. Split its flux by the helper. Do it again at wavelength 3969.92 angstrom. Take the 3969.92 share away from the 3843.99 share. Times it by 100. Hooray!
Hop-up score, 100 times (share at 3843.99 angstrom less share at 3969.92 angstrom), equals 85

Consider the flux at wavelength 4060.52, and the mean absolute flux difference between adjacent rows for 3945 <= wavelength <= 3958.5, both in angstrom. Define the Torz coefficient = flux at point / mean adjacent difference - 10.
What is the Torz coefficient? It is 10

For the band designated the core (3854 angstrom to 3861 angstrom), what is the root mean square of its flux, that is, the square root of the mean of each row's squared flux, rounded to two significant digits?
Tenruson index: 8.4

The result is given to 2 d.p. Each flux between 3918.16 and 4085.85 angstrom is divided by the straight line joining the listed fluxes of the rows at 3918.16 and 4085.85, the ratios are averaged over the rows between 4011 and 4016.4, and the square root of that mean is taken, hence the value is 1.02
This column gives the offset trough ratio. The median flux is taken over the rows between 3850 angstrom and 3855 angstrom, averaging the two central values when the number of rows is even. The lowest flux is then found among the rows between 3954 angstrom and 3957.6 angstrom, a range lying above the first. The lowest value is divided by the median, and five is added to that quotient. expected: 5.90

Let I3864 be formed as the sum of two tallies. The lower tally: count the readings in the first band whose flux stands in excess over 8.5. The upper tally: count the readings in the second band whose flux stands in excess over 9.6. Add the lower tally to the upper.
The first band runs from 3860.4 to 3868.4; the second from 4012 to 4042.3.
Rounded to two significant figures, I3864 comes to 25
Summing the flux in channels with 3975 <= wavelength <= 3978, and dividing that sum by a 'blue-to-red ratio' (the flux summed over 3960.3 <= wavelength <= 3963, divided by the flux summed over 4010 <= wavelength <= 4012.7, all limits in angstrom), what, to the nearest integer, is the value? 33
